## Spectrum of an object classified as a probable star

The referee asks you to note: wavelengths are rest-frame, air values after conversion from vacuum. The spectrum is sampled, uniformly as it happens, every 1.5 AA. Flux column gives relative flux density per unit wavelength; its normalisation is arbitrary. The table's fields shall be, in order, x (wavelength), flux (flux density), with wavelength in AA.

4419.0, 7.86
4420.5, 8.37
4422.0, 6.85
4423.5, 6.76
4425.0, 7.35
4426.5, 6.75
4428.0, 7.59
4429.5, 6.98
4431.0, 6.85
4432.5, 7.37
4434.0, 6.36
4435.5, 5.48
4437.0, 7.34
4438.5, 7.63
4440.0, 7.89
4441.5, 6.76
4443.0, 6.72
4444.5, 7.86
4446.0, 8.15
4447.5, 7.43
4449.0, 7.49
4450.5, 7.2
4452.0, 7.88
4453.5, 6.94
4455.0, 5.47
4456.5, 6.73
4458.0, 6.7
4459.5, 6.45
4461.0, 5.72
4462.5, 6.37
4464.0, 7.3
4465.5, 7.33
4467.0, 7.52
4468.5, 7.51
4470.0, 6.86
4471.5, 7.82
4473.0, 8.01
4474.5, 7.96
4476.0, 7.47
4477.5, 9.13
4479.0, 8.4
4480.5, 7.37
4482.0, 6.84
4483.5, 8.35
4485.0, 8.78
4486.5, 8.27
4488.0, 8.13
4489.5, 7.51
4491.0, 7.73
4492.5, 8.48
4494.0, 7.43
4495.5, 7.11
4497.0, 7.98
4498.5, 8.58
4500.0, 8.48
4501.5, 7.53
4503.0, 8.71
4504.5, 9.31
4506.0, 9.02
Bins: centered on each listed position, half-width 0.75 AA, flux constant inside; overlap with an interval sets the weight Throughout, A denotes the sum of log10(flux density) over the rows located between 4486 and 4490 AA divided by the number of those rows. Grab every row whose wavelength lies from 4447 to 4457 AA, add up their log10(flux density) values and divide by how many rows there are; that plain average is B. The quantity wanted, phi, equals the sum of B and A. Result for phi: 1.74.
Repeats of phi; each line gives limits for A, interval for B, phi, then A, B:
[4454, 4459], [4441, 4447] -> 1.66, 0.80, 0.866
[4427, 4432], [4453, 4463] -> 1.65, 0.85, 0.801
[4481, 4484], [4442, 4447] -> 1.76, 0.88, 0.878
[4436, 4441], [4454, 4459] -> 1.68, 0.88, 0.797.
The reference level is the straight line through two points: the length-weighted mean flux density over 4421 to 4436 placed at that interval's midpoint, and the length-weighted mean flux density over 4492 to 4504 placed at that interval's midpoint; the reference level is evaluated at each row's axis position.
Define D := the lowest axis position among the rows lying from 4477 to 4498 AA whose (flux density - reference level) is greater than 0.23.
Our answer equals 4477.5 AA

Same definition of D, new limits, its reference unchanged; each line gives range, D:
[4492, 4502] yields 4492.5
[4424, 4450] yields 4425.0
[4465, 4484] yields 4473.0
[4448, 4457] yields 4449.0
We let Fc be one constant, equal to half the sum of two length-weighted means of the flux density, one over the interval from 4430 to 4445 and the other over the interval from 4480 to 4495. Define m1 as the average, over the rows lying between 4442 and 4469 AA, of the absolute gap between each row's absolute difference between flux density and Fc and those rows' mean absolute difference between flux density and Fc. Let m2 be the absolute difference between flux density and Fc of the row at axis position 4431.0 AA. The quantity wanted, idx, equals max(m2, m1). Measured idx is 0.6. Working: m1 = 0.434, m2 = 0.60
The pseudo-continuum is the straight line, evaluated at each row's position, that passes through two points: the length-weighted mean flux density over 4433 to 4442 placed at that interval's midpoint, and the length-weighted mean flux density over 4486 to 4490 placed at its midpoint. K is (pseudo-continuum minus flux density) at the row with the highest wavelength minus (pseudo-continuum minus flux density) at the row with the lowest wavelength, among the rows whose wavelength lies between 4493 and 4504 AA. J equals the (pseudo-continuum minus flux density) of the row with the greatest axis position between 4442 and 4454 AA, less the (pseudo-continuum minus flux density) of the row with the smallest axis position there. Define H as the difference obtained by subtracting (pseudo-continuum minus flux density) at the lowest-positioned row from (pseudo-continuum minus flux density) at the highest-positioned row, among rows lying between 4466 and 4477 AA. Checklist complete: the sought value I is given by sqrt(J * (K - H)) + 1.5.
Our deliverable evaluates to 1.5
